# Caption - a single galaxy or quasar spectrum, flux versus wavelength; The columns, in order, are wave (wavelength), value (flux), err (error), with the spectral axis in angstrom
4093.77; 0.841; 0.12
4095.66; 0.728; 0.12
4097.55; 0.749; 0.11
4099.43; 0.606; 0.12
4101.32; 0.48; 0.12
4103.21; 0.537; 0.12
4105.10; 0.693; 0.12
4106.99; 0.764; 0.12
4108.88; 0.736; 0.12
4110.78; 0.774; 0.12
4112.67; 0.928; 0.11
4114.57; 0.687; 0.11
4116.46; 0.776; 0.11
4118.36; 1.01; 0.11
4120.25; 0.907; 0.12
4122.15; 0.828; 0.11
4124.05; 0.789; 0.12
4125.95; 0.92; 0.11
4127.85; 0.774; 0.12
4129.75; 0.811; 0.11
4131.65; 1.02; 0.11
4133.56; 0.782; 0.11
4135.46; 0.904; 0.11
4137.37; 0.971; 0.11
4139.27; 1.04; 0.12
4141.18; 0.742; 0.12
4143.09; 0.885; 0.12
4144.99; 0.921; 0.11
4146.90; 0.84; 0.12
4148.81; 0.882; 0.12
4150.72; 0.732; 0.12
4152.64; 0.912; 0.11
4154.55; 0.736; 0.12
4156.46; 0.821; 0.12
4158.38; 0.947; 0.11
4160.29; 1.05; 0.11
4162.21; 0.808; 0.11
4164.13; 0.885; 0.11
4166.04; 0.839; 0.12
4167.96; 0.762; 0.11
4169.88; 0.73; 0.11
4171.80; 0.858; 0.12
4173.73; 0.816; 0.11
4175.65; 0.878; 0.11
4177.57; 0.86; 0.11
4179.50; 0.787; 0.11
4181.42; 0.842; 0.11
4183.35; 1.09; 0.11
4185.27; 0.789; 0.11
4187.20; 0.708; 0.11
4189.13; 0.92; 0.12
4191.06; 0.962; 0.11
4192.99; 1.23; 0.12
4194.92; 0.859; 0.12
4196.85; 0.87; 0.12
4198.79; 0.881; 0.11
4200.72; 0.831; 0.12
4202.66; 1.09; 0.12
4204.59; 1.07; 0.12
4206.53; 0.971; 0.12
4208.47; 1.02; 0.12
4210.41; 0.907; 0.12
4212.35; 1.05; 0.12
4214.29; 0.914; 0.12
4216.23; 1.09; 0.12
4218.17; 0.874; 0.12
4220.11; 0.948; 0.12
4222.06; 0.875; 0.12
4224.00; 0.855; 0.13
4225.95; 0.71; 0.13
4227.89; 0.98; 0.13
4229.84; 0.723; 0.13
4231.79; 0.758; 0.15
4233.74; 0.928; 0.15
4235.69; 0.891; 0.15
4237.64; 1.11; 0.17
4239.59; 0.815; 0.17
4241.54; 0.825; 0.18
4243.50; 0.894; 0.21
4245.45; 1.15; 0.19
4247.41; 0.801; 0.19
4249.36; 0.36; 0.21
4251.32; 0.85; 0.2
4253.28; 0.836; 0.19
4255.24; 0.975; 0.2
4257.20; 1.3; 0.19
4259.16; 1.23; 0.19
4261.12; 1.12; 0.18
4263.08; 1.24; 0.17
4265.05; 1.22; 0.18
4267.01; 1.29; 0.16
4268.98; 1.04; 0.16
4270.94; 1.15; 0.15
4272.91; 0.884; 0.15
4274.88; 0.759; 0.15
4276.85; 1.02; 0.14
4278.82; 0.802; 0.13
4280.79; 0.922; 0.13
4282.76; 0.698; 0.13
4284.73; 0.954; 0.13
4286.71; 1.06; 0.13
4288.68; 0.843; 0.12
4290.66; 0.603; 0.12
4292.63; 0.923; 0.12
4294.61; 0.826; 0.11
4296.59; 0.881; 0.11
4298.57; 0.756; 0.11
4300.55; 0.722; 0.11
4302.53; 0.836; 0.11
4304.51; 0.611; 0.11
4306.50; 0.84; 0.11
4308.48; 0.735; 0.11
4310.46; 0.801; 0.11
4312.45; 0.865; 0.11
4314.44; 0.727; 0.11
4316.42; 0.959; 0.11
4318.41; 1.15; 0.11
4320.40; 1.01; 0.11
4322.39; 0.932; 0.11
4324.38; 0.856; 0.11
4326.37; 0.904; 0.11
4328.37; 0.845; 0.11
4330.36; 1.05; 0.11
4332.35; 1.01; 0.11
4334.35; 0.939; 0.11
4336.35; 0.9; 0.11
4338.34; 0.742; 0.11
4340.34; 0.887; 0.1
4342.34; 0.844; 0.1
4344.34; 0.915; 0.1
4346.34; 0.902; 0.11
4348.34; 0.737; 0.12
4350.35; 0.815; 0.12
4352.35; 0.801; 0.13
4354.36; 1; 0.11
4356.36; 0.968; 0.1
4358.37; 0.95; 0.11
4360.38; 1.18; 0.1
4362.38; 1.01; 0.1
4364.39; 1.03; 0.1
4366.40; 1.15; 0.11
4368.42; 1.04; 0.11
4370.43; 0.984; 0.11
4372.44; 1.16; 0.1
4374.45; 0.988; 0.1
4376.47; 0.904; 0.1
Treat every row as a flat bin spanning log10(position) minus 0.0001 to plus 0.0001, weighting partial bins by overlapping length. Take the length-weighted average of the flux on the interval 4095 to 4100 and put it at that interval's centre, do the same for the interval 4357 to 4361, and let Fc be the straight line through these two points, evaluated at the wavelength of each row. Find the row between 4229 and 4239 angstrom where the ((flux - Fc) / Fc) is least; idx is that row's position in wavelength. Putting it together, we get 4229.84 angstrom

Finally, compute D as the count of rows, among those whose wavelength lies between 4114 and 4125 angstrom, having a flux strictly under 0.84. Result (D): 4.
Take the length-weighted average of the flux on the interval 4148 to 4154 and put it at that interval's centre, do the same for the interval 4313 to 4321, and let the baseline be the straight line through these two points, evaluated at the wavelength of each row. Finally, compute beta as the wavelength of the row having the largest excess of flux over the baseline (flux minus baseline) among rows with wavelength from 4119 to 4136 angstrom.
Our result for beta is 4131.65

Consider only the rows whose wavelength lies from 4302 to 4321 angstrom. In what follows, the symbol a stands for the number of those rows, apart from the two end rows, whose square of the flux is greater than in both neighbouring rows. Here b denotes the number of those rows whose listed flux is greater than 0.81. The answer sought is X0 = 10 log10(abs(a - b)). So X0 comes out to 4.8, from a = 3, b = 6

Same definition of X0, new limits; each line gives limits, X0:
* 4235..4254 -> 7.0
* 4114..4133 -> 6.0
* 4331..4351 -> 7.8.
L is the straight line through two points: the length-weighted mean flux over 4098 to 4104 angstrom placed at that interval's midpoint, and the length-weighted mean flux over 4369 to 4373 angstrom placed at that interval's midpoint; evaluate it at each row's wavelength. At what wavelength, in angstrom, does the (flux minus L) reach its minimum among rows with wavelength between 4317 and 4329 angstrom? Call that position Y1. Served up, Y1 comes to 4328.37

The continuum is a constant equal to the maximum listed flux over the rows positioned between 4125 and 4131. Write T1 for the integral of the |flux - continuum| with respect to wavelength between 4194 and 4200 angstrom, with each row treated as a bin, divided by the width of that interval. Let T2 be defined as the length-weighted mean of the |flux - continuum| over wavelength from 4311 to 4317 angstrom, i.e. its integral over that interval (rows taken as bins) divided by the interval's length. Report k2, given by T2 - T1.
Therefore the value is 0.050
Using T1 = 0.05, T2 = 0.101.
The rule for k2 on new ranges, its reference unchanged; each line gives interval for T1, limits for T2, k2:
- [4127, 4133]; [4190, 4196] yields 0.015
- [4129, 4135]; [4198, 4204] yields -0.003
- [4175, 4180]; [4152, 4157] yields 0.027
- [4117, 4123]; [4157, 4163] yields 0.020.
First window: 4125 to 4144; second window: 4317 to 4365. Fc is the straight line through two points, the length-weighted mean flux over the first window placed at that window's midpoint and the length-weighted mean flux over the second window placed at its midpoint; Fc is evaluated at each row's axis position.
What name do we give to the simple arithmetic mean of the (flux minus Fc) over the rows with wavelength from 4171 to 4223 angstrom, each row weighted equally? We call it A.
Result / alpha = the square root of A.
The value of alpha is 0.16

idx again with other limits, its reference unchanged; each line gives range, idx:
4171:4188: 4187.20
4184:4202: 4187.20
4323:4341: 4338.34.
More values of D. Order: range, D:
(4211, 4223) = 0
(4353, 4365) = 0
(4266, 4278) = 1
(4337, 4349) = 2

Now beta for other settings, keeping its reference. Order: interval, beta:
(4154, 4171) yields 4160.29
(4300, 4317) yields 4316.42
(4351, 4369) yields 4360.38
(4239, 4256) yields 4245.45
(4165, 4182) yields 4175.65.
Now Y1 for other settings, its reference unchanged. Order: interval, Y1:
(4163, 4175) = 4169.88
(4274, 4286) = 4282.76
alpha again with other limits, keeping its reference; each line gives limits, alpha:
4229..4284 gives 0.19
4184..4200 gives 0.07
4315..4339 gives 0.11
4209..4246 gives 0.07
